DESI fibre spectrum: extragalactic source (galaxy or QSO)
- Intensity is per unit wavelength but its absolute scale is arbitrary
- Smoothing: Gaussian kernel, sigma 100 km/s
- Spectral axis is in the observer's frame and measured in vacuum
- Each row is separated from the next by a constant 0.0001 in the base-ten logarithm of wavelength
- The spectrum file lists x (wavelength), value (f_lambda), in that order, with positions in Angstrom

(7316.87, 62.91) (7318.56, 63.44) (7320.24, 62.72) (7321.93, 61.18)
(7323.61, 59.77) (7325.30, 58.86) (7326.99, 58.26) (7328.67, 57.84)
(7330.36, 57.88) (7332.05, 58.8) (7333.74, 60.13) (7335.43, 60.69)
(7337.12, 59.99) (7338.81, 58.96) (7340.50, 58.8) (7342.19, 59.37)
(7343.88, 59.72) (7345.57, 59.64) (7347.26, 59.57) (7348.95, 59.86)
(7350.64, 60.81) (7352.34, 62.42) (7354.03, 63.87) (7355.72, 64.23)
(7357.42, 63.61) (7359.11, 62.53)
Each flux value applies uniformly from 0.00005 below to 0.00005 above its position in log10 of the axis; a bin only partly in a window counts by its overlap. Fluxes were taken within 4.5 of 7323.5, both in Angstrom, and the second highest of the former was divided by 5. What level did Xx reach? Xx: 12.24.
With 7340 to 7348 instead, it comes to 11.93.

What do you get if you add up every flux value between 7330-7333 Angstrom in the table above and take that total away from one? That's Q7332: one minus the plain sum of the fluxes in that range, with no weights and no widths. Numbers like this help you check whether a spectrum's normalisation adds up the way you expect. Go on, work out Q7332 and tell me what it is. -116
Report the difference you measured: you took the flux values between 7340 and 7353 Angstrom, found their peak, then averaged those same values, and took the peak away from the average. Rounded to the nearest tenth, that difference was -2.4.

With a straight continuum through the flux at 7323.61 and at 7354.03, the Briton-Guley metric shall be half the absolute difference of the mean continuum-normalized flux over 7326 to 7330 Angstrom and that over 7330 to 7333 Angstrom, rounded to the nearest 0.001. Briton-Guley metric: 0.001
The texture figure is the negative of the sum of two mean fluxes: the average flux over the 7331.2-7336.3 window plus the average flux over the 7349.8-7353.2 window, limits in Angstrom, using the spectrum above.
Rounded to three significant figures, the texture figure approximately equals -121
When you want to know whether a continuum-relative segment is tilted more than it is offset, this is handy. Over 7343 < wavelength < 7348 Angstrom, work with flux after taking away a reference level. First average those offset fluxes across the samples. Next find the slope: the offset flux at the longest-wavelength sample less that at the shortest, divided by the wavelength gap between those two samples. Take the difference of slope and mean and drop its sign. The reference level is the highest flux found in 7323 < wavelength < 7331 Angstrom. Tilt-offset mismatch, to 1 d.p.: 0.1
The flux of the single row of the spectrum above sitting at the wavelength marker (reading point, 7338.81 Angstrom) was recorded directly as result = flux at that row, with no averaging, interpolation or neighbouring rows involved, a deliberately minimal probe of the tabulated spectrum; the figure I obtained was 58.96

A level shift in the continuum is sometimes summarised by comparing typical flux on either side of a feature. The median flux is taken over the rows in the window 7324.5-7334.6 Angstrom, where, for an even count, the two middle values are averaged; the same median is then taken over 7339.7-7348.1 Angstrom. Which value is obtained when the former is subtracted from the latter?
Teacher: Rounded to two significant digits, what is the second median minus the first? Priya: 1.0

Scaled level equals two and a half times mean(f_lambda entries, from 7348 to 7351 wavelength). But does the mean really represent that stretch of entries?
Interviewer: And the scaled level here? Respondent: 151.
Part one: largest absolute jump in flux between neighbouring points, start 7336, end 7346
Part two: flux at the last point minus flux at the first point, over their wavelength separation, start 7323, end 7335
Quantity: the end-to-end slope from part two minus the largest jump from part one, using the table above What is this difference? -1.0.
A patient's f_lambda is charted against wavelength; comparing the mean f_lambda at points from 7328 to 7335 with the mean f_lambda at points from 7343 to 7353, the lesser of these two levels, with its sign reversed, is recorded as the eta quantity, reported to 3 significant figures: -58.7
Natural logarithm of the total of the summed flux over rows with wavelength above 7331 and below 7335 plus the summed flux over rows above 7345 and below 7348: 5.473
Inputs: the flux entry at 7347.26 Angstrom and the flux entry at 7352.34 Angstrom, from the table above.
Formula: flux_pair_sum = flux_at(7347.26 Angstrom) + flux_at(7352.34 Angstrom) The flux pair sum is 122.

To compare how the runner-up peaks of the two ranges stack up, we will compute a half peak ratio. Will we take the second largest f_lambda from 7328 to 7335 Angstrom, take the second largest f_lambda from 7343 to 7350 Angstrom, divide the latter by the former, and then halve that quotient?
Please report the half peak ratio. 0.508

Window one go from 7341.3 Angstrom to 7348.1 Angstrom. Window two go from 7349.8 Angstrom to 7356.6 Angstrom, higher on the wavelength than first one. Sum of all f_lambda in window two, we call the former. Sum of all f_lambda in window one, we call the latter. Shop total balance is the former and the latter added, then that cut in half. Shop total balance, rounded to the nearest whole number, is 245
